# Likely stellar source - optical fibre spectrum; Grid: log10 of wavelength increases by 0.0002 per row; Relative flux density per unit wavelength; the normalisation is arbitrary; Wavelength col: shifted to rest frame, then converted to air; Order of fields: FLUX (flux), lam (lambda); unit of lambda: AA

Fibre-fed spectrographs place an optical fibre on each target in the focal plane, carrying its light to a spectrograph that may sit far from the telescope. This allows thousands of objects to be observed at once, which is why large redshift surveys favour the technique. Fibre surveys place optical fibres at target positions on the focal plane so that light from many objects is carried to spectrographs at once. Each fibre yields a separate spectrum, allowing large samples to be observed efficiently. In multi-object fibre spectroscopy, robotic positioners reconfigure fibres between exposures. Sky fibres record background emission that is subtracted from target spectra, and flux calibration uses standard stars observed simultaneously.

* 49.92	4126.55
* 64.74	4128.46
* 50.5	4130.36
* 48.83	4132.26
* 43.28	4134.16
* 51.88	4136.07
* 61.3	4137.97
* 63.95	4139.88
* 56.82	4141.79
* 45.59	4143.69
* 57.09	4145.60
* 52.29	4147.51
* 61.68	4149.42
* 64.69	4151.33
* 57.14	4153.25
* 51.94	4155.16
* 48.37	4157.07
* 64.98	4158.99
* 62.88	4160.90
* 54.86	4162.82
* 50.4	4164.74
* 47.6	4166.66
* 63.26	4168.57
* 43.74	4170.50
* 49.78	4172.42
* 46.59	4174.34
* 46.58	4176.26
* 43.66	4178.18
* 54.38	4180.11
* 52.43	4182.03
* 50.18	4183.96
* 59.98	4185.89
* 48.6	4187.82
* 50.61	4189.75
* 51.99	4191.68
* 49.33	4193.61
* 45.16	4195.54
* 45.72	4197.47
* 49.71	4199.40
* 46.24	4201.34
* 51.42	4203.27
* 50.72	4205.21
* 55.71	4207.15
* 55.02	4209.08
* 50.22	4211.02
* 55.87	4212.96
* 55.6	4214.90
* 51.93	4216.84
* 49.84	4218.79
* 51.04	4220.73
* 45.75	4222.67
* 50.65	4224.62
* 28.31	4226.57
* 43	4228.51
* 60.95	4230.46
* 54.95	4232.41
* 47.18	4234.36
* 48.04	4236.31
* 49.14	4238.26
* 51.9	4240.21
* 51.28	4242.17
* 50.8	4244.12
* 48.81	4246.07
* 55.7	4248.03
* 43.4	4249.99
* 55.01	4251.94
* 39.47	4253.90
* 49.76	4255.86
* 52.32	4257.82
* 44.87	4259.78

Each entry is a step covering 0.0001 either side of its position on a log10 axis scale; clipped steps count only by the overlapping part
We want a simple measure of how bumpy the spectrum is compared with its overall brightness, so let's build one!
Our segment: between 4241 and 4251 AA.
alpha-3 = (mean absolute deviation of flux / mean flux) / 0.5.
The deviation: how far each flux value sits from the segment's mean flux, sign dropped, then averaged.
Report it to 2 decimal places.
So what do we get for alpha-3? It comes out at 0.12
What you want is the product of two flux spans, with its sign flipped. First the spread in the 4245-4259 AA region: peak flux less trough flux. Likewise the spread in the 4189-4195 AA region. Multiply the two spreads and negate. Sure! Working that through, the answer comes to -43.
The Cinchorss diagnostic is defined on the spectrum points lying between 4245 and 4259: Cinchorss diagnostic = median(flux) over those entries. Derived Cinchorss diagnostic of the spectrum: 49.8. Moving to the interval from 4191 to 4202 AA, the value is 47.8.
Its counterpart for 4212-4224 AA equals 51.5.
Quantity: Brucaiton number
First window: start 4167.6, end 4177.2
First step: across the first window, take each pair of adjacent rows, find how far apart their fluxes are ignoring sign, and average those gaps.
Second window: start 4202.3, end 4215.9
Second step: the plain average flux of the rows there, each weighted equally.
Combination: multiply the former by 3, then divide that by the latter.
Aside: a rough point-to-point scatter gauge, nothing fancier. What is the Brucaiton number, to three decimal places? 0.403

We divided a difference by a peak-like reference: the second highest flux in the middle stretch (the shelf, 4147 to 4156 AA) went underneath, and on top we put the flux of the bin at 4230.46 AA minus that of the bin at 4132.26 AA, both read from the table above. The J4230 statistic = 0.20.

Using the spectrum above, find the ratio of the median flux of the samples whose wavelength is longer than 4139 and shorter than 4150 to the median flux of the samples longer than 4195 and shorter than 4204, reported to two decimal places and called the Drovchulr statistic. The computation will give 1.23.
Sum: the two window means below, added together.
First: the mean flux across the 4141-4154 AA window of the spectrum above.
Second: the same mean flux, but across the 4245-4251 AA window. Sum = 106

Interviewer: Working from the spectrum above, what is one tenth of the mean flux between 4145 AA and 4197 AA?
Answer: 5.3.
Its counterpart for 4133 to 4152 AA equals 5.6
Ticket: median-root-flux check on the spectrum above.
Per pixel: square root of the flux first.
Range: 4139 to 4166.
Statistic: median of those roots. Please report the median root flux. 7.55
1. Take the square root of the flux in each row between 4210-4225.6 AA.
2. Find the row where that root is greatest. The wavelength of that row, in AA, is 4212.96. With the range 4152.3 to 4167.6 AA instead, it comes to 4158.99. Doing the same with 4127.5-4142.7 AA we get 4128.46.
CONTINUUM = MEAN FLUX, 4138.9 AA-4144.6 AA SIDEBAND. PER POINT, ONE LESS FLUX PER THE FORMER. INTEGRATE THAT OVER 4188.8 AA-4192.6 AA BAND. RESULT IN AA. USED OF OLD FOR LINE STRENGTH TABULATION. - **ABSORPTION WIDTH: 0.29 AA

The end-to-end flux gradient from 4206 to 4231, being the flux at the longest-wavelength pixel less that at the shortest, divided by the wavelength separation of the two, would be 0.22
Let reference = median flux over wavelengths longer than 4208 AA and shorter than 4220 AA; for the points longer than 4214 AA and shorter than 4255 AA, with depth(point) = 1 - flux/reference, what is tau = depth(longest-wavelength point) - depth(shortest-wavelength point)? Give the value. 0.30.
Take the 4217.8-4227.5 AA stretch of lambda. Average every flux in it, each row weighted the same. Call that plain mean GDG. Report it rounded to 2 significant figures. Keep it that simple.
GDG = 45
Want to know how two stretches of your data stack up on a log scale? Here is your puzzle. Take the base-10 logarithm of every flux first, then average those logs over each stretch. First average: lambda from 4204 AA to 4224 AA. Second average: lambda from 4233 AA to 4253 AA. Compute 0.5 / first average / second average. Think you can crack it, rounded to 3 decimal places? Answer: 0.171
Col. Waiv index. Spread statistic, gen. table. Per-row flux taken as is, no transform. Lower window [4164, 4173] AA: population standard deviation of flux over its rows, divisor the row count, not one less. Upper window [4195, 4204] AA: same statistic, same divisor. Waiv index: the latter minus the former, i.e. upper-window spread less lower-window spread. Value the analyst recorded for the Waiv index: -4.1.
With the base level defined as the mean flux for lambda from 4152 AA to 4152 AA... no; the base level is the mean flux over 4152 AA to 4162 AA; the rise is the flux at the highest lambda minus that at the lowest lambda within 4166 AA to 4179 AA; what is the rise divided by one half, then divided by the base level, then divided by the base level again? -0.0024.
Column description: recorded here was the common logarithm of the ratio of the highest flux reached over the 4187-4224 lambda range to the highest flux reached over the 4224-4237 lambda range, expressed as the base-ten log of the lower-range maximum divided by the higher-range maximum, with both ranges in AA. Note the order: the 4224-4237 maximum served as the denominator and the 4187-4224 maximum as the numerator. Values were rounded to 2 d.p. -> -0.04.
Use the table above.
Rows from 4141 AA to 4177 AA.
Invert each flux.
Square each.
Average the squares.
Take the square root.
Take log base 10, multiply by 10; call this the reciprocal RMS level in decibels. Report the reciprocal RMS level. -17.2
